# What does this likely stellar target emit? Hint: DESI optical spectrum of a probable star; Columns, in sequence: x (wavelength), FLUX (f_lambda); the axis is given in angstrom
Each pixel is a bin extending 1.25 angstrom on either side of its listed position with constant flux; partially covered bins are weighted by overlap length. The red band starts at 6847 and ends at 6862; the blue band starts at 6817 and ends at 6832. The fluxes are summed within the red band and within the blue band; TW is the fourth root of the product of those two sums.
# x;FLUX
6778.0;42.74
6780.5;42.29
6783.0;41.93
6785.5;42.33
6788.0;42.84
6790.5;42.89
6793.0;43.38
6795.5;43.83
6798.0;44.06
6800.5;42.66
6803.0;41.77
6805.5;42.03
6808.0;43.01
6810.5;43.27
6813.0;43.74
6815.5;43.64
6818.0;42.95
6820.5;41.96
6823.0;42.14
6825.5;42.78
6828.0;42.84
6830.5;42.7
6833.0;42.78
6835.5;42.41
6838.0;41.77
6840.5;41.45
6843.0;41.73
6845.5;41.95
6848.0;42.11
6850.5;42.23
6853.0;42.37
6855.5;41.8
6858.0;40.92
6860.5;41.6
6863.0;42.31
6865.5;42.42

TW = 15.9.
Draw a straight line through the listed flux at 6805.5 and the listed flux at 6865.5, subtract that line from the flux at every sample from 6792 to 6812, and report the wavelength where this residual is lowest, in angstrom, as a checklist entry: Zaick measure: 6803.0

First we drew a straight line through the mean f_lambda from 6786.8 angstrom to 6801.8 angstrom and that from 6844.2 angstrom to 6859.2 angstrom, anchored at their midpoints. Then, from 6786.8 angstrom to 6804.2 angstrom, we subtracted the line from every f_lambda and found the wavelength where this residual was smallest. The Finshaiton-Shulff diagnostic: 6803.0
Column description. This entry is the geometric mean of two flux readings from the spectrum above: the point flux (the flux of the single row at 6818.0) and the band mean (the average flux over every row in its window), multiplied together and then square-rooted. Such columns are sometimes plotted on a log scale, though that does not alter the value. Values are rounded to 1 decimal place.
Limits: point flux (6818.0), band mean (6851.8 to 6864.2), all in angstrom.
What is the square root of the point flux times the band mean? 42.4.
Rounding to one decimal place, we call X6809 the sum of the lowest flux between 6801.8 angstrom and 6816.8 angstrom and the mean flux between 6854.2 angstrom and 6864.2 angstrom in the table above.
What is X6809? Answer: 83.4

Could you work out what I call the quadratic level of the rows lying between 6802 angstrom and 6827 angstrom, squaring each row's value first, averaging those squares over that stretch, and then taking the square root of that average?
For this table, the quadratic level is 42.7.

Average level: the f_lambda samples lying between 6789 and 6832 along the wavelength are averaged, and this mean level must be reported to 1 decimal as 42.9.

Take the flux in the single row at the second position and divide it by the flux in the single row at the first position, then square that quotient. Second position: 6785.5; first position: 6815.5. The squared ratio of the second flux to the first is 0.94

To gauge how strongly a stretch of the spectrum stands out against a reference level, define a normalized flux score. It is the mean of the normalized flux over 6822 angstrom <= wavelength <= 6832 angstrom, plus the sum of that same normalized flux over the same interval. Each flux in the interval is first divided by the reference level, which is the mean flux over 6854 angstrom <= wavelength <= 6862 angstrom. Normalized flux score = 5.14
